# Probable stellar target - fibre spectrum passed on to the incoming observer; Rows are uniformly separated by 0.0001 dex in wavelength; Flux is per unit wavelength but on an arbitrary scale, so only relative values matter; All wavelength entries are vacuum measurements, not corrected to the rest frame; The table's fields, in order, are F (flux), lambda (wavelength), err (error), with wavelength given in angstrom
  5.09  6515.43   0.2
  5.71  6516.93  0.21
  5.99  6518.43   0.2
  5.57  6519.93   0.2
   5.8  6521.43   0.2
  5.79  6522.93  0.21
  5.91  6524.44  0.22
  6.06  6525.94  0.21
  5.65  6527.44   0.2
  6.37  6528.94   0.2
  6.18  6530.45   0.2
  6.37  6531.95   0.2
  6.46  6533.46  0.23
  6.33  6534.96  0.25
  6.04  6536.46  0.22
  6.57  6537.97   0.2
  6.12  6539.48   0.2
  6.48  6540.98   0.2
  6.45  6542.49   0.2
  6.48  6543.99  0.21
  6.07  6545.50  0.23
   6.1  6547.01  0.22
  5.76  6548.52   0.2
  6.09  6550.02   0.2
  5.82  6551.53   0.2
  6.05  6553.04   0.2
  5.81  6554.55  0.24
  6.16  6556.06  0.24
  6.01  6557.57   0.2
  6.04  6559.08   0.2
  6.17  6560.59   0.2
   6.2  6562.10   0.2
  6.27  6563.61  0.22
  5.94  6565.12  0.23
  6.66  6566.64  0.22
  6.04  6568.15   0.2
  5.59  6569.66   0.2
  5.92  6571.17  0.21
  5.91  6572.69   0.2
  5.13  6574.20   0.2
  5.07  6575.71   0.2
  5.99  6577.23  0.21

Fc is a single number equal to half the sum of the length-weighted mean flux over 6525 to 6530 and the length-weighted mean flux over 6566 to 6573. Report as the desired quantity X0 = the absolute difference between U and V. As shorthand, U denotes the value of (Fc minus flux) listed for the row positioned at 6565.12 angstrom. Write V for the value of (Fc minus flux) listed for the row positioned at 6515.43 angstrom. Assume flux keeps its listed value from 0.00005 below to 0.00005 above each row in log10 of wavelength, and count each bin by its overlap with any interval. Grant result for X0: 0.85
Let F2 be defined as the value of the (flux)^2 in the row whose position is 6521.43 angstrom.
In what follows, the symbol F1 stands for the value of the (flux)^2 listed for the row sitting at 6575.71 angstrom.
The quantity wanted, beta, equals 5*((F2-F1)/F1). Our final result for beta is 1.5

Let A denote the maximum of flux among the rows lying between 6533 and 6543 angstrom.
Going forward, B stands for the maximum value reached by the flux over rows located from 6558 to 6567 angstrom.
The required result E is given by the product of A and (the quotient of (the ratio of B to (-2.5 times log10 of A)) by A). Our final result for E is -3.26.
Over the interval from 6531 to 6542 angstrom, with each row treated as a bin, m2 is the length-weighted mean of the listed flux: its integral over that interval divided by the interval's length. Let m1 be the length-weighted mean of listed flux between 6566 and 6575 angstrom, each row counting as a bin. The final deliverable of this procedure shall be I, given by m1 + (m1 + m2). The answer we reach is 18.1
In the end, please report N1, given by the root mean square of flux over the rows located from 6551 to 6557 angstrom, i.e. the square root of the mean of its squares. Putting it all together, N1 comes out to 5.96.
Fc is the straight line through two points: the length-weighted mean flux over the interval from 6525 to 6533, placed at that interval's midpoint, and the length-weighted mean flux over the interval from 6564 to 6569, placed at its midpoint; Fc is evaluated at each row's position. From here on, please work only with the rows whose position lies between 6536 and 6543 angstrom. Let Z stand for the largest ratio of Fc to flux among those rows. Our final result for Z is 1.02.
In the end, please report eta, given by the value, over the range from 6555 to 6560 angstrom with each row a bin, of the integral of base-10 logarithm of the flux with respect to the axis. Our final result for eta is 3.91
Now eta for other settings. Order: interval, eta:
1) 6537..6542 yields 4.02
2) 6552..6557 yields 3.89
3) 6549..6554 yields 3.88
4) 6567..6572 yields 3.86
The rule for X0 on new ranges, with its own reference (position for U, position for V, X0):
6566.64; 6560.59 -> 0.49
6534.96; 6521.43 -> 0.53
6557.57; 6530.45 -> 0.17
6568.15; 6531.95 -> 0.33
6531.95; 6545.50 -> 0.30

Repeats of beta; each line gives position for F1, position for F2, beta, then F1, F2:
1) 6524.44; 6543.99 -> 1.0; 35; 42.0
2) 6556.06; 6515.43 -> -1.6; 38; 25.9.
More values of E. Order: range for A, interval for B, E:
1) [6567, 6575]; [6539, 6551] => -3.32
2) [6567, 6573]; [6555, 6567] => -3.41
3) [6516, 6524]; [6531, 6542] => -3.38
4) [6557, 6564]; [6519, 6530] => -3.20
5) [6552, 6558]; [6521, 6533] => -3.23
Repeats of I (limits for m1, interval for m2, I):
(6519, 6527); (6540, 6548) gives 17.9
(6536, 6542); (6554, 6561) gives 18.7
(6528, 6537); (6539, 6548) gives 18.8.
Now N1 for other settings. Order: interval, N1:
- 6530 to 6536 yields 6.34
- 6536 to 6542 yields 6.31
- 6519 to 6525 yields 5.77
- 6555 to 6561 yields 6.10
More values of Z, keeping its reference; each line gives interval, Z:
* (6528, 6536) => 0.99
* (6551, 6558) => 1.06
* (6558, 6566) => 1.04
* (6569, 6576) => 1.23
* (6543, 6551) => 1.07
